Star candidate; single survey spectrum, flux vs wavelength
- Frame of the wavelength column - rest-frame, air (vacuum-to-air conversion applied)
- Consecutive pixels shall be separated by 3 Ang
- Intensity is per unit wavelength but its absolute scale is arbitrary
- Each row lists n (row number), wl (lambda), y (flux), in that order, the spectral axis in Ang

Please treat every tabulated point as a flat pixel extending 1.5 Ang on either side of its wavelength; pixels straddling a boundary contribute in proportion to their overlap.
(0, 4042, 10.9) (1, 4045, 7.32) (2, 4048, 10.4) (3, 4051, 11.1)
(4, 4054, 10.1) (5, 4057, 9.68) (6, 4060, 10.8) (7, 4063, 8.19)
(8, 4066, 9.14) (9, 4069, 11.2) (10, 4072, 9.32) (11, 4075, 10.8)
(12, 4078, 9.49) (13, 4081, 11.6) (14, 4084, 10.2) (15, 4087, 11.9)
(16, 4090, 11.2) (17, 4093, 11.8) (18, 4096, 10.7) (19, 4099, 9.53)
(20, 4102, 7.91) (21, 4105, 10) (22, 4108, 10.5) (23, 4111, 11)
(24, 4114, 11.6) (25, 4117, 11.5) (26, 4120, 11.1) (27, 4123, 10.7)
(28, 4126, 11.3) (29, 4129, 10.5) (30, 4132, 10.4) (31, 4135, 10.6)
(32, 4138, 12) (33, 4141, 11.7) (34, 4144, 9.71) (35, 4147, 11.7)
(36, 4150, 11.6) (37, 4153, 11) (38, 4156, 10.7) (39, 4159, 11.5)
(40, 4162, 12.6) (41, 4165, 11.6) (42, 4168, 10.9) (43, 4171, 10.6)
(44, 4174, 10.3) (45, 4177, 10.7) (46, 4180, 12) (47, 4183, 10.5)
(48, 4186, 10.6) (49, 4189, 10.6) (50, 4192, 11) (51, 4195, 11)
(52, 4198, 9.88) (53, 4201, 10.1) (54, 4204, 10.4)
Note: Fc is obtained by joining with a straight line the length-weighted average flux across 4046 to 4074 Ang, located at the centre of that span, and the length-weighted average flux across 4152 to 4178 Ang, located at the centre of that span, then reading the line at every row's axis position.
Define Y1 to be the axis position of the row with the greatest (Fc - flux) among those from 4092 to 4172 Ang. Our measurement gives 4102 Ang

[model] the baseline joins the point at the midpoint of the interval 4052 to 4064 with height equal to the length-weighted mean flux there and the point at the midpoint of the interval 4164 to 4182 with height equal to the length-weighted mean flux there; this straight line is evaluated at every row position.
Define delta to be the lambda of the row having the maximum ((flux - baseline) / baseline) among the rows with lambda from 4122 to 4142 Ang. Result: 4138 Ang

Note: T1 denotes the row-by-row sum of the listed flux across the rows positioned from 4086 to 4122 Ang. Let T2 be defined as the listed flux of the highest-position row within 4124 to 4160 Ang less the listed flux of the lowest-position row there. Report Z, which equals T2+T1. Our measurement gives 129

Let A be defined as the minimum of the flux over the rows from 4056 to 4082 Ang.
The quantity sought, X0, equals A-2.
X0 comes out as 6.2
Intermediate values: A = 8.19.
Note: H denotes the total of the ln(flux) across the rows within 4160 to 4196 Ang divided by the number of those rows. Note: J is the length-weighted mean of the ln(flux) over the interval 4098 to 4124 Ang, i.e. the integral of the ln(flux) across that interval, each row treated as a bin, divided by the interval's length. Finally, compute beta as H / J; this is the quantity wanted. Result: 1.03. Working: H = 2.40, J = 2.34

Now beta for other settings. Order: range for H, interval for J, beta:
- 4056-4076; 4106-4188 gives 0.95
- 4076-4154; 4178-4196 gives 0.99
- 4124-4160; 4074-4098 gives 1.01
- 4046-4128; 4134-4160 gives 0.97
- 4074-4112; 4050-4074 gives 1.02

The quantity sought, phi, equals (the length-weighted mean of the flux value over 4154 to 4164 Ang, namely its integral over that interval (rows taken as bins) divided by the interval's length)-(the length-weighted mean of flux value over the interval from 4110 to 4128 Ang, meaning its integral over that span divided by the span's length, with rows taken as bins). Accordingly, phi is 0.4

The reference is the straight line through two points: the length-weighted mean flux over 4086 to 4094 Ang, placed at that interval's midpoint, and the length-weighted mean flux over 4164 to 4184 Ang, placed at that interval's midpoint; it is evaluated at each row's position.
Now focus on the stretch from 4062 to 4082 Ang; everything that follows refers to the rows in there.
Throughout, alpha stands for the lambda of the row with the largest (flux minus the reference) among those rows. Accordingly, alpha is 4081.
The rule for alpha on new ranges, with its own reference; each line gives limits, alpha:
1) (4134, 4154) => 4138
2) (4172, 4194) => 4180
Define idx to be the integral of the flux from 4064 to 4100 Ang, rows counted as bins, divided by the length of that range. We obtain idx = 10.6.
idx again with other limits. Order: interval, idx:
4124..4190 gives 11.1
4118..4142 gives 11.0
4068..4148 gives 10.7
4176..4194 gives 10.9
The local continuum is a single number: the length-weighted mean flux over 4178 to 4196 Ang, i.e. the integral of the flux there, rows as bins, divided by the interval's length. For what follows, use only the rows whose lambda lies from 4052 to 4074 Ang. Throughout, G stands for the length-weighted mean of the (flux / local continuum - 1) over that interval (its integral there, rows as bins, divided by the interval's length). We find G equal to -0.10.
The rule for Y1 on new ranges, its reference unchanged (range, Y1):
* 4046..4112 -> 4102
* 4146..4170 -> 4156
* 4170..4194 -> 4174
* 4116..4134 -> 4132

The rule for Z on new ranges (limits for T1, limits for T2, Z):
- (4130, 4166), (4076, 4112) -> 137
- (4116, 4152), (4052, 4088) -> 135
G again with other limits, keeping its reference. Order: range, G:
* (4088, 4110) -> -0.06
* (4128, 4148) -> 0.00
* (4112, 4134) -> 0.01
